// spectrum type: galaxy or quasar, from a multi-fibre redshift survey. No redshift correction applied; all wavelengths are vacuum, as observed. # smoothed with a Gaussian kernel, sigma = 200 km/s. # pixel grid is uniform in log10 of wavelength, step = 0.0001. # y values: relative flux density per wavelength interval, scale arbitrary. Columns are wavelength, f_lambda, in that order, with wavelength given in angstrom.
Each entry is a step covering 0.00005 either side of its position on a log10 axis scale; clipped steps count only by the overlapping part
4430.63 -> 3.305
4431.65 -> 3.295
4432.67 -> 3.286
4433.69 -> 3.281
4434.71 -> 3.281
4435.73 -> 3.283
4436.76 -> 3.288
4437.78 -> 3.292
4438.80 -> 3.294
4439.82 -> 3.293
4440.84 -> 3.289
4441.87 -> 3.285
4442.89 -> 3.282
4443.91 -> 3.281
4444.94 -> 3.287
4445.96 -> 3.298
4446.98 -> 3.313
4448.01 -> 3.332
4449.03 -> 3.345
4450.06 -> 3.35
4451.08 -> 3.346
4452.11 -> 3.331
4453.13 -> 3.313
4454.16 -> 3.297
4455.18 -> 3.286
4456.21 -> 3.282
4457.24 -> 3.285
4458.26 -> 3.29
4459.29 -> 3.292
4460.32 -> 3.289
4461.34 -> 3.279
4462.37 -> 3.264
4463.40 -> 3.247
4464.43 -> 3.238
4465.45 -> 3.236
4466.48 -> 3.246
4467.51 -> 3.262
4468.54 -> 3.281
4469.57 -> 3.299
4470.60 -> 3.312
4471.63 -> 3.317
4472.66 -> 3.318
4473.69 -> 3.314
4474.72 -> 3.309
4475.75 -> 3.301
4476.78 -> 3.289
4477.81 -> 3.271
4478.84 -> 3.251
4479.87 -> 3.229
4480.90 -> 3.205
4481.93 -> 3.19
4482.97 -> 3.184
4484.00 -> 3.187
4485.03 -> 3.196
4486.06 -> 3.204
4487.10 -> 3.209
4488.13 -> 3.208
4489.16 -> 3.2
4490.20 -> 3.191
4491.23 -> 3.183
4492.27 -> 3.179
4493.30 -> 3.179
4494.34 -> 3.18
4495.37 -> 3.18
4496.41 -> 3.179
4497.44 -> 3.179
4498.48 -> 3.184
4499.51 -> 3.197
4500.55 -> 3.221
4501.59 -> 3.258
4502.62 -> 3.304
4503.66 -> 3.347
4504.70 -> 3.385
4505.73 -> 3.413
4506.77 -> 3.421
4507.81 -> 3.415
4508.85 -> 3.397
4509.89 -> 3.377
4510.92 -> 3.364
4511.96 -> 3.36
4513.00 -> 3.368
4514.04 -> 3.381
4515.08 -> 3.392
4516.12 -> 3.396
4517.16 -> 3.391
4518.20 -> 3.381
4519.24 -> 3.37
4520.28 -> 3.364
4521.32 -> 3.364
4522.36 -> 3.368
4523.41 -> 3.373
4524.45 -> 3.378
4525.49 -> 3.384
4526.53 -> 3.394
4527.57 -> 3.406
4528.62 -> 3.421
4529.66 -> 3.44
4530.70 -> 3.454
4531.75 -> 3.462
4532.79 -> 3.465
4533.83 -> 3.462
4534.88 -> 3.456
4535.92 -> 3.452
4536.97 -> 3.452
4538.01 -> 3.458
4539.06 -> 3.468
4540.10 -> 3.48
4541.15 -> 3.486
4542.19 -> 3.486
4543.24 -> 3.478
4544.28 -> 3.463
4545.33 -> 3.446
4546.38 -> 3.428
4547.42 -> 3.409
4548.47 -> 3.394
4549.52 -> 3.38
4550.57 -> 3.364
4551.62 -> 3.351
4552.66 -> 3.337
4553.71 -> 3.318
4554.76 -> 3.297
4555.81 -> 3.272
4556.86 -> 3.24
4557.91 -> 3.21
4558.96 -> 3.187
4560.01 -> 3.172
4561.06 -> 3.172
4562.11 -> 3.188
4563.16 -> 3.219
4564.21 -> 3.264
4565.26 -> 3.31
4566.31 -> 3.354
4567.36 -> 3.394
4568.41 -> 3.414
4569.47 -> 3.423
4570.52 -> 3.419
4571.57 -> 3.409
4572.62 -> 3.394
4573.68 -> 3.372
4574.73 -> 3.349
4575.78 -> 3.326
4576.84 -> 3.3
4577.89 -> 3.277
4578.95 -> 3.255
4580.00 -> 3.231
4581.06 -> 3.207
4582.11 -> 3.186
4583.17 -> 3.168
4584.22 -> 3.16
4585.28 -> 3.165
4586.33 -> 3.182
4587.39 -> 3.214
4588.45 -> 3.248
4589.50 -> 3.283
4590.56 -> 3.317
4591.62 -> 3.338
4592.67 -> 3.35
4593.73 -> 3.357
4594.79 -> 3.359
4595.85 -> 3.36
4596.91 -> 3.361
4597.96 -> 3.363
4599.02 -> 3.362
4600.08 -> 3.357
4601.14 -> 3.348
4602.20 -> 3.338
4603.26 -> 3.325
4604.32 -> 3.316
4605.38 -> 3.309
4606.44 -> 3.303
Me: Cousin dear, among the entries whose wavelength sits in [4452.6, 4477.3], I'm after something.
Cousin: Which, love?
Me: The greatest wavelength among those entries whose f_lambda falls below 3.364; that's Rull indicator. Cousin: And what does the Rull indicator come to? 4476.78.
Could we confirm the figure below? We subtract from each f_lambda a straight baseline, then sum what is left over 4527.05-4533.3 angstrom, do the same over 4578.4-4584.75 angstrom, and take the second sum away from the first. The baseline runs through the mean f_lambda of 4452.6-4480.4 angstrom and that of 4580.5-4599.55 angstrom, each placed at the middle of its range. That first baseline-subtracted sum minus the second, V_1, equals 1.4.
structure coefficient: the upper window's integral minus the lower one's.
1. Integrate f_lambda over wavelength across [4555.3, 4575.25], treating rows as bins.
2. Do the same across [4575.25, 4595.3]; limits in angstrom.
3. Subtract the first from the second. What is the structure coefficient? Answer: -0.6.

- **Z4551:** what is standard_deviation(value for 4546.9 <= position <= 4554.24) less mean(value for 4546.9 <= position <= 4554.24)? -3.33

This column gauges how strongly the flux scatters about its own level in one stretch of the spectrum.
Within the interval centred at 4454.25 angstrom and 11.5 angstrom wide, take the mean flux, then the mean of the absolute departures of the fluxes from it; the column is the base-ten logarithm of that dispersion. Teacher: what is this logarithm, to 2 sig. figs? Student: -1.6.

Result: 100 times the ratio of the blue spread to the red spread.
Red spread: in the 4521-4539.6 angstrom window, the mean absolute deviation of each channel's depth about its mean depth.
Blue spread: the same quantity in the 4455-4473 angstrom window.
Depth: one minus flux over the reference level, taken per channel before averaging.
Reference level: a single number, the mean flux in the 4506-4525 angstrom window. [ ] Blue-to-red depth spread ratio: 58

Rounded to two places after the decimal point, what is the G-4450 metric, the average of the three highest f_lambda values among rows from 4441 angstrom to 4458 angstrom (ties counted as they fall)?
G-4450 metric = 3.35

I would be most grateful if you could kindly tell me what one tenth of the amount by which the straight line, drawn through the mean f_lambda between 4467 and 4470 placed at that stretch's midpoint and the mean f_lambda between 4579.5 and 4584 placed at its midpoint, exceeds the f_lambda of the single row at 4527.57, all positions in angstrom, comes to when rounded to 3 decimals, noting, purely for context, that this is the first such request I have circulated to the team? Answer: -0.017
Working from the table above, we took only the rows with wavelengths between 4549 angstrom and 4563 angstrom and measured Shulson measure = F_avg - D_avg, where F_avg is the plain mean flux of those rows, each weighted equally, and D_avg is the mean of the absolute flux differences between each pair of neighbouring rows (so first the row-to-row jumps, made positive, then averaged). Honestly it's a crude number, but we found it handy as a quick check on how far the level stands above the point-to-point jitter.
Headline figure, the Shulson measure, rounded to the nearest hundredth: 3.25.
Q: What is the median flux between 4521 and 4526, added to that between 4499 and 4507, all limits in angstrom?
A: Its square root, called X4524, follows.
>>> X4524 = 2.59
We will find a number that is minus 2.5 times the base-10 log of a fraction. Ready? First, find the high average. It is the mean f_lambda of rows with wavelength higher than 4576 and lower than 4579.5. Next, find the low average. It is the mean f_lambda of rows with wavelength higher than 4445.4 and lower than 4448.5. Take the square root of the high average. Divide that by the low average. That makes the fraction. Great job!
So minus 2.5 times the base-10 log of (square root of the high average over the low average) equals 0.657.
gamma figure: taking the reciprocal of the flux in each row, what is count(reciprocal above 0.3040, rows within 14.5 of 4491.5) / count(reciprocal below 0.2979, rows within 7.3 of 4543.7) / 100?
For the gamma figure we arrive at 0.017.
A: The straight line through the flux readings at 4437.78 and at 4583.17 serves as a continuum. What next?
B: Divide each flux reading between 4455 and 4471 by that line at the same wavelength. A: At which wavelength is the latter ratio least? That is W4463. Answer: 4465.45 angstrom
